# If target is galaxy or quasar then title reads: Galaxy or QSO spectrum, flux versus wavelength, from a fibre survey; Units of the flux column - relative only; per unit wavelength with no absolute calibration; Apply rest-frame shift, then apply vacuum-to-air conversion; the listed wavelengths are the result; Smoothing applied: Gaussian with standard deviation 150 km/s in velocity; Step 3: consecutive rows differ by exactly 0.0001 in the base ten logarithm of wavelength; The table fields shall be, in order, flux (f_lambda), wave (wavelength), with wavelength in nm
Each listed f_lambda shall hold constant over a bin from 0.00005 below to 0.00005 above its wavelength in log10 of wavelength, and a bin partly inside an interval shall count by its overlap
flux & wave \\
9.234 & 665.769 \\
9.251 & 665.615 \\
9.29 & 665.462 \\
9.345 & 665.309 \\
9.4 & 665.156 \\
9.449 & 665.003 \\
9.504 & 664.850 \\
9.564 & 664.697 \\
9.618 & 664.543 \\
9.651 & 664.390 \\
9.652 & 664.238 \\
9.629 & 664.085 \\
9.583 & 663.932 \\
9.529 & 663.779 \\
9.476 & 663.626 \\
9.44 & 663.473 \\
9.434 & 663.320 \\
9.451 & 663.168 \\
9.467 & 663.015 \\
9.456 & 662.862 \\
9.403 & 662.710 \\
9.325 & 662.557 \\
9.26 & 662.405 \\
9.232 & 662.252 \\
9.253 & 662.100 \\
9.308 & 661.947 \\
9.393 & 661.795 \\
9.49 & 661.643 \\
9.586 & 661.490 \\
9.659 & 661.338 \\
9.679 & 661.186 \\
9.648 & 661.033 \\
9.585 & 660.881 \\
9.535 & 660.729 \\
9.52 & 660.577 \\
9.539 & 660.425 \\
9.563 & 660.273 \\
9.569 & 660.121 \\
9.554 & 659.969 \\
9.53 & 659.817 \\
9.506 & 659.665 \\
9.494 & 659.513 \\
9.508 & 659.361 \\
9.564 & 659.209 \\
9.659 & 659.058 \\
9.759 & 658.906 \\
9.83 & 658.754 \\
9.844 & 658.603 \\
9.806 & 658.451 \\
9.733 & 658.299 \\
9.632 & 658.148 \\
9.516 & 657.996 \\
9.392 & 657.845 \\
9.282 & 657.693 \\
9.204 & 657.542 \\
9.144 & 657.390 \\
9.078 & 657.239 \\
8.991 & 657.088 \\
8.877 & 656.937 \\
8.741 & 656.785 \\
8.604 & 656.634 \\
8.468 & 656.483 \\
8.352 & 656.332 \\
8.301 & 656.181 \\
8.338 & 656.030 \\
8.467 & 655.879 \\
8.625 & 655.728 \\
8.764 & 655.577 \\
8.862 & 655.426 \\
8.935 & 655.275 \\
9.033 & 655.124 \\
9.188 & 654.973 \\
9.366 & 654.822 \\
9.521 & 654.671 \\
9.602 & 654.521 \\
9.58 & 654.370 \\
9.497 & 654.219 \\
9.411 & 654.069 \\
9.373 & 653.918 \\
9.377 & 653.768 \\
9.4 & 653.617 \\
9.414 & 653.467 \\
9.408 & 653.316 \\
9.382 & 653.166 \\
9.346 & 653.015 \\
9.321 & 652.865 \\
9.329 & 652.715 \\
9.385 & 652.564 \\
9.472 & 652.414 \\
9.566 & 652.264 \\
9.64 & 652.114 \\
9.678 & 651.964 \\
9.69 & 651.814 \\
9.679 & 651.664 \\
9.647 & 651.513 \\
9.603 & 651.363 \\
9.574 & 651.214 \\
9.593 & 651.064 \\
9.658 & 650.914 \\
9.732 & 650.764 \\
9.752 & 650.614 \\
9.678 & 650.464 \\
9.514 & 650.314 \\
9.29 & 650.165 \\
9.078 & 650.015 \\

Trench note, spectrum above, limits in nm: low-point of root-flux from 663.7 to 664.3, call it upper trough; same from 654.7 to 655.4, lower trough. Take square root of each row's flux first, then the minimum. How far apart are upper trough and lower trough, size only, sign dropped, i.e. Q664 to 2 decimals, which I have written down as 0.10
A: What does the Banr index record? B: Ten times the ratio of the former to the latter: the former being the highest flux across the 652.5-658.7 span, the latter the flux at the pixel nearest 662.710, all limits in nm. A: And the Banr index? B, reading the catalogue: 10.5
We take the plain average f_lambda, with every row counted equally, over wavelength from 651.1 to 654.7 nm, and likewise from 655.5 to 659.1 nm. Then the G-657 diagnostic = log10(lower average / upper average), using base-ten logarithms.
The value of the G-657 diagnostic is 0.02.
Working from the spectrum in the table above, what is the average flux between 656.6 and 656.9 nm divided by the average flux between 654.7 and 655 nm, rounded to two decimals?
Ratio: 0.93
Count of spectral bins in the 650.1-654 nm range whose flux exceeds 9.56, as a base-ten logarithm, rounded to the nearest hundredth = 1.11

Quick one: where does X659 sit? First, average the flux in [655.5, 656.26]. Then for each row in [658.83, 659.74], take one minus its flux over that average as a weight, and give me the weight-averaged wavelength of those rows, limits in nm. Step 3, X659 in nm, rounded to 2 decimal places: 659.26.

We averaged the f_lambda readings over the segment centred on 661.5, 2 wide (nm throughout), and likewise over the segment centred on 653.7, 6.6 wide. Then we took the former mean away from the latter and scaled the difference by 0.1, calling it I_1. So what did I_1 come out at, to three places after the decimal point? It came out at -0.022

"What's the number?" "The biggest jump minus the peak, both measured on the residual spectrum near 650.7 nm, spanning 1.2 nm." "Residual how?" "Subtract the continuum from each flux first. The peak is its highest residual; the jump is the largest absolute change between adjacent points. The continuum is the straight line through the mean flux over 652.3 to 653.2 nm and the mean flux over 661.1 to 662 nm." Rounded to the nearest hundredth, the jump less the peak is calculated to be -0.19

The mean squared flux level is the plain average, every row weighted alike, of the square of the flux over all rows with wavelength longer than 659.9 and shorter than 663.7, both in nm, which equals 90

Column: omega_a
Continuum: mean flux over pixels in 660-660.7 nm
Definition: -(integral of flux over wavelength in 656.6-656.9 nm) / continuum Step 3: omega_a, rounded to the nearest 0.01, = -0.27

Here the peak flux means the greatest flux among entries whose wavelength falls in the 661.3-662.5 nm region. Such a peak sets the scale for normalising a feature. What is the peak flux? 9.659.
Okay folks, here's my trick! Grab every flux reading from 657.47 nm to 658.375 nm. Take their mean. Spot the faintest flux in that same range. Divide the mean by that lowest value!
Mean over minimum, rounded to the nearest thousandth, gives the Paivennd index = 1.028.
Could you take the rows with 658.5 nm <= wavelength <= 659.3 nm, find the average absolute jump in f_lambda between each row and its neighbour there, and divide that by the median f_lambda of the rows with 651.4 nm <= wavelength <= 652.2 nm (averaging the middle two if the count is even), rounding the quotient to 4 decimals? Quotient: 0.0072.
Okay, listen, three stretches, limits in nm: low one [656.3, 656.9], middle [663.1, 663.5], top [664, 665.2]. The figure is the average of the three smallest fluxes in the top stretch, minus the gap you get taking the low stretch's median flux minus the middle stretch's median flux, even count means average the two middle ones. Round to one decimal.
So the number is 10.4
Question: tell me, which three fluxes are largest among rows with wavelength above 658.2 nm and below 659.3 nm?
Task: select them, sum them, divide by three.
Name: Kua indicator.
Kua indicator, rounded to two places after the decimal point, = 9.83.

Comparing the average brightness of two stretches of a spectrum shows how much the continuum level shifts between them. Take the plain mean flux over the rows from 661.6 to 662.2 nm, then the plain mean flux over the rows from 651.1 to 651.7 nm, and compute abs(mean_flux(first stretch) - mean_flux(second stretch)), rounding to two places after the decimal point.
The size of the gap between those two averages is 0.26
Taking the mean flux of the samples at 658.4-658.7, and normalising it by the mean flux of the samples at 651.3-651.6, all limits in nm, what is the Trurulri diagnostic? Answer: 1.02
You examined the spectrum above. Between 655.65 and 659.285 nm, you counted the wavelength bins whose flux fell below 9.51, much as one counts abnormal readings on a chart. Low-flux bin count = 15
